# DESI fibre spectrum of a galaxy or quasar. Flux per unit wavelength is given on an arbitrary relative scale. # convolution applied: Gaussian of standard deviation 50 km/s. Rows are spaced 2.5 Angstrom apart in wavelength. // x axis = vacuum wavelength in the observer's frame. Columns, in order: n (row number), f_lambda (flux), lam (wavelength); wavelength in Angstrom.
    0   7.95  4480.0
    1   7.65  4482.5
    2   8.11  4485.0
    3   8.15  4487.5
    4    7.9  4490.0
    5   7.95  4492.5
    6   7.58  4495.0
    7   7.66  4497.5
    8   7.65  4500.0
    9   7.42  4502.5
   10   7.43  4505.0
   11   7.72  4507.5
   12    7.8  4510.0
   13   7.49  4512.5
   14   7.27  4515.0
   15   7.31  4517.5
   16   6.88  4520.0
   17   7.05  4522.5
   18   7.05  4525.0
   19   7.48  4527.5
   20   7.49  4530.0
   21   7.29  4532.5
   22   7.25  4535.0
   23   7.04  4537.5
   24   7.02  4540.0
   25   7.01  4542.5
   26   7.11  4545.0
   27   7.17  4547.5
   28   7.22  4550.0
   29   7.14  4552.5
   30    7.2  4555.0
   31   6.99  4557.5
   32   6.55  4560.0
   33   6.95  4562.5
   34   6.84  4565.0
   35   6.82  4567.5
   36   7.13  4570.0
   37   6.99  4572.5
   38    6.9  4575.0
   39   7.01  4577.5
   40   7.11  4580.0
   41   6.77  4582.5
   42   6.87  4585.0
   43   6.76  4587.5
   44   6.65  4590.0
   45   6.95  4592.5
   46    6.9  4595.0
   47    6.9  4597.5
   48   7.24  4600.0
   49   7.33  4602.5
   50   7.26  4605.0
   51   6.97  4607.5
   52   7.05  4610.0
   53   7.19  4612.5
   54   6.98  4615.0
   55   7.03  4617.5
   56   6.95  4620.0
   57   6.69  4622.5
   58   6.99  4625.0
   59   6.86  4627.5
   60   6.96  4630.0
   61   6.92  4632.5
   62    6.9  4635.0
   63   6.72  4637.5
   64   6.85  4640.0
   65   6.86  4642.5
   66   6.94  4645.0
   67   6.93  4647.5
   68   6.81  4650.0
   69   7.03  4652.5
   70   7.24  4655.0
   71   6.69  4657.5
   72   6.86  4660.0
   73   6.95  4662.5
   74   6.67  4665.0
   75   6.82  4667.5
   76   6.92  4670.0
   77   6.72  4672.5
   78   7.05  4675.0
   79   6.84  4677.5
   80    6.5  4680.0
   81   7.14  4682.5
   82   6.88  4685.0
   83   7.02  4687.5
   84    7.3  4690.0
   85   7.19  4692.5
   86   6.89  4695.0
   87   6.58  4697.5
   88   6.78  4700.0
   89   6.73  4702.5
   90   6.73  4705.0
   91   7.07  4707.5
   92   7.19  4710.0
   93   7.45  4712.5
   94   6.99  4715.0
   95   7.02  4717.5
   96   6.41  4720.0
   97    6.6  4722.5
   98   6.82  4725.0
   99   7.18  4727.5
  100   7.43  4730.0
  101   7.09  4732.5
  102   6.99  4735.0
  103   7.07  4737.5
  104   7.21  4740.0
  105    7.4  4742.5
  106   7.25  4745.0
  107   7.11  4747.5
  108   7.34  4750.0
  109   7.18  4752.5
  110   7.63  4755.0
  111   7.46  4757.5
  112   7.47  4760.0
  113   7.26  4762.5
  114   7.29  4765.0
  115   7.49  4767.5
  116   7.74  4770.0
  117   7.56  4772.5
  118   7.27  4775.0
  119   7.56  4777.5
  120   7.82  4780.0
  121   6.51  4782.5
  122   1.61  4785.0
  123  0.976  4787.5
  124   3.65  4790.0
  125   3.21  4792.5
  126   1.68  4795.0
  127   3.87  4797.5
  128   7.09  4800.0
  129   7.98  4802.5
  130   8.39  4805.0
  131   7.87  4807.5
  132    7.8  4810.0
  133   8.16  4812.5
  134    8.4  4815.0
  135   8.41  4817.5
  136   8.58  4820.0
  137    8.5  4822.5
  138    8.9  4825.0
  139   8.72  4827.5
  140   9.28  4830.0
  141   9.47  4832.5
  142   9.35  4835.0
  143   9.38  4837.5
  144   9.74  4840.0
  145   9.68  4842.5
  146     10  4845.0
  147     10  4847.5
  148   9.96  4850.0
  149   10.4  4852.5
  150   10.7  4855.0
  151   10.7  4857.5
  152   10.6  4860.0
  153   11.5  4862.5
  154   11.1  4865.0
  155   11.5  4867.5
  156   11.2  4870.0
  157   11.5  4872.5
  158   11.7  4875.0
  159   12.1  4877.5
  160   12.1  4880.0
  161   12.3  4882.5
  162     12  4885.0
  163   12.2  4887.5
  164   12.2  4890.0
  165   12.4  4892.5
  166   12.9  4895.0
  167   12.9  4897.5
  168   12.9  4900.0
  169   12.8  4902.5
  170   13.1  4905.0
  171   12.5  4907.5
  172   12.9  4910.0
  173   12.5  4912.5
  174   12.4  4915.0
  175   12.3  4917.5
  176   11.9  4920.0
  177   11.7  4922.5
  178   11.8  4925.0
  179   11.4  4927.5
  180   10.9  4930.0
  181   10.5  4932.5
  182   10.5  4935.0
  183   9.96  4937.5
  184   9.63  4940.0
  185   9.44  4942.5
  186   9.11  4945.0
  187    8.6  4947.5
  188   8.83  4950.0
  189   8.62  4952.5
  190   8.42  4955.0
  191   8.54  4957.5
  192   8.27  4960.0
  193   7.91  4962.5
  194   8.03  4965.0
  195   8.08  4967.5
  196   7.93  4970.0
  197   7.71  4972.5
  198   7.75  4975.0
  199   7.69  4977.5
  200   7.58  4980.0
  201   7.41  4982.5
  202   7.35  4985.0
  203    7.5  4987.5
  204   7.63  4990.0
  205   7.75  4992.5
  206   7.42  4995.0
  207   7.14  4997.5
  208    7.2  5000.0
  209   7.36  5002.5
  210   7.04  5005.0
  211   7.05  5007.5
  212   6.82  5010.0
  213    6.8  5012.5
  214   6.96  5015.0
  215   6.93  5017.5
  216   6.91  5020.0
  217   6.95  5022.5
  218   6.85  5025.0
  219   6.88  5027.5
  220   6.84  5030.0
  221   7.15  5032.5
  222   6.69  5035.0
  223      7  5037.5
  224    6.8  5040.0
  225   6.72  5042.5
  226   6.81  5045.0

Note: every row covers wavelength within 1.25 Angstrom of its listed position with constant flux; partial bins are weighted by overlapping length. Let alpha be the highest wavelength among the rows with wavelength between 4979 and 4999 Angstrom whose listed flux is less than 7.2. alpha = 4997.5 Angstrom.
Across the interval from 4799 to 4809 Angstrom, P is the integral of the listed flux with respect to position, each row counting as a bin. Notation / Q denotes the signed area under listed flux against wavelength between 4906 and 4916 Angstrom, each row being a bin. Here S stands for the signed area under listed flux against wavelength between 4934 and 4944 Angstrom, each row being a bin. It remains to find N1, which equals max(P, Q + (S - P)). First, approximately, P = 79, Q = 126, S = 98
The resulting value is 146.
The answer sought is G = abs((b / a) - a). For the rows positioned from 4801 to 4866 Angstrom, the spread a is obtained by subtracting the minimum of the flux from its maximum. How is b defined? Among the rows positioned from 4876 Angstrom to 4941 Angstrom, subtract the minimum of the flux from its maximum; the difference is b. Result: 2.8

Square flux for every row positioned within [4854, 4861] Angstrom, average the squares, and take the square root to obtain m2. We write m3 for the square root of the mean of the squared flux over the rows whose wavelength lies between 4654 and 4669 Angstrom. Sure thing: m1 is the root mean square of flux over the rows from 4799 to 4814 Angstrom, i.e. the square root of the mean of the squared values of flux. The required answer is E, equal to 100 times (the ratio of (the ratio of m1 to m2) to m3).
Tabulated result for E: 11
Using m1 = 7.9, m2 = 10.67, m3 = 6.9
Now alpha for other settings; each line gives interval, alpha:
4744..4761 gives 4752.5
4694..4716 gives 4715.0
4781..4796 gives 4795.0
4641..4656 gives 4652.5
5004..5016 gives 5015.0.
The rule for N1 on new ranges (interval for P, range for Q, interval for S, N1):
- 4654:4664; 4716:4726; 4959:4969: 79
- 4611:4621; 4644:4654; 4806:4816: 80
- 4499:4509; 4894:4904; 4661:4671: 122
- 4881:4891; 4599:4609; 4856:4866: 122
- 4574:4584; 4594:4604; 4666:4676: 70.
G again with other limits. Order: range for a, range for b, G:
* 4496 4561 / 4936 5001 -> 1.0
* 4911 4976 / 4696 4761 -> 4.5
